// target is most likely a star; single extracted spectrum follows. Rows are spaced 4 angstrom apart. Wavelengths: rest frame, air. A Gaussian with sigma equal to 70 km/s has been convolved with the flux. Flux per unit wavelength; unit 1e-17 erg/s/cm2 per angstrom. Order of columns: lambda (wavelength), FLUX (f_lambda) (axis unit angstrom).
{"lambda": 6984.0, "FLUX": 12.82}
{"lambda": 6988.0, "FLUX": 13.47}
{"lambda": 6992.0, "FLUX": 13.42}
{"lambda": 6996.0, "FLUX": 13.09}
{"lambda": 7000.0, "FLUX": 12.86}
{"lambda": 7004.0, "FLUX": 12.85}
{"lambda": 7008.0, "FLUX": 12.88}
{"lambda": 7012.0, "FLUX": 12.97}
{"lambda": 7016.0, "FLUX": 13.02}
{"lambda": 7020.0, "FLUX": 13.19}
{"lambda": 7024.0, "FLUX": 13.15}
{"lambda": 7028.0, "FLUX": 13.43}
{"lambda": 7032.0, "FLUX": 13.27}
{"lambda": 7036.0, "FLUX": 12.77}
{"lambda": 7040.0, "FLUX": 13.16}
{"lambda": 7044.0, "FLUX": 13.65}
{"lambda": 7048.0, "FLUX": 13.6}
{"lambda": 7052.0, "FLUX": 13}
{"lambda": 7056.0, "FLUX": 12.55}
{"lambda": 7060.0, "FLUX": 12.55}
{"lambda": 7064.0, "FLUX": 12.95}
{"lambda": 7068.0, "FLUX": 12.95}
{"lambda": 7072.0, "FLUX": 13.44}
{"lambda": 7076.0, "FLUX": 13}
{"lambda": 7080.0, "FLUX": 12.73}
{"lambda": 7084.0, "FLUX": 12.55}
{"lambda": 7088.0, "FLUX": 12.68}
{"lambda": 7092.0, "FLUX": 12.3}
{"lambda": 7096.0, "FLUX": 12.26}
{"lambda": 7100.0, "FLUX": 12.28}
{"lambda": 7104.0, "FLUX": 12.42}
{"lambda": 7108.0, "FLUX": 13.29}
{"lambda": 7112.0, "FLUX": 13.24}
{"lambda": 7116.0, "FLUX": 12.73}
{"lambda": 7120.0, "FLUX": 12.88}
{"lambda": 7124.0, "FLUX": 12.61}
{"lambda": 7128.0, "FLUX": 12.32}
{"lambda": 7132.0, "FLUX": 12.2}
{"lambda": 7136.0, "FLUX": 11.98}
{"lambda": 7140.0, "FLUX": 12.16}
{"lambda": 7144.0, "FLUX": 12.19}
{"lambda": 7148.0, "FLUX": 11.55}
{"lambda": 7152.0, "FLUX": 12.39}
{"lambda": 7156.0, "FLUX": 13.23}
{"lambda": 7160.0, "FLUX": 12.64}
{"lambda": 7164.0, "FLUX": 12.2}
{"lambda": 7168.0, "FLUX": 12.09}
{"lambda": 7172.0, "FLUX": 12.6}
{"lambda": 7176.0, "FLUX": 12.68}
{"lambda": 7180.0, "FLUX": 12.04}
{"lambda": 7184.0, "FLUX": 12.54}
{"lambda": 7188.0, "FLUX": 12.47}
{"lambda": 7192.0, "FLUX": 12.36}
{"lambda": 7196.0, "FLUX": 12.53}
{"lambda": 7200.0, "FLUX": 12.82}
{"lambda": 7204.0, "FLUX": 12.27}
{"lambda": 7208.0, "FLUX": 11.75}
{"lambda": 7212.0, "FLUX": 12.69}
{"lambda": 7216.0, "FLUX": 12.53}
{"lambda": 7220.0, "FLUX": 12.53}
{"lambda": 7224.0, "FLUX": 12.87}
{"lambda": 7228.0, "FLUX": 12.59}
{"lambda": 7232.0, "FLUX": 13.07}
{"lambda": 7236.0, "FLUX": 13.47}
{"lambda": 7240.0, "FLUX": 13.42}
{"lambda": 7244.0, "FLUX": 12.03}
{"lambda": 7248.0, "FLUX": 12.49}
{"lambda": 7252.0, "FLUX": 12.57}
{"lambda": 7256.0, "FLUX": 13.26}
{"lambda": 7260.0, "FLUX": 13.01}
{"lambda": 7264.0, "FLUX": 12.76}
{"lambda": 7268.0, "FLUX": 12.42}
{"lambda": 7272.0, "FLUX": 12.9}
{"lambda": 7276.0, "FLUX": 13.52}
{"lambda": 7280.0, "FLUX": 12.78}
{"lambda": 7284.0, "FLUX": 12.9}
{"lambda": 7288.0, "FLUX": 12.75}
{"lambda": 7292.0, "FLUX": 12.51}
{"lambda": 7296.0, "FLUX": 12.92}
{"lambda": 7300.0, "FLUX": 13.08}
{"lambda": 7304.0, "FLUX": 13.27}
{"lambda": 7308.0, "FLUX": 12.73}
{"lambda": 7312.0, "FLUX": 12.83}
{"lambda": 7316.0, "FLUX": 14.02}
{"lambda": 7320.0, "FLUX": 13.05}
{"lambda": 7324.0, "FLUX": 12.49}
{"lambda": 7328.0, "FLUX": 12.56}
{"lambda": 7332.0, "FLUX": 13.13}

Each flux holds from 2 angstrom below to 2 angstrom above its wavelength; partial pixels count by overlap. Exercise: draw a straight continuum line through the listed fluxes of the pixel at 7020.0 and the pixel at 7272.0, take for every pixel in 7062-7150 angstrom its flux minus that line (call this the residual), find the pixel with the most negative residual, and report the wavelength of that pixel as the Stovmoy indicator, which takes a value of 7148.0 angstrom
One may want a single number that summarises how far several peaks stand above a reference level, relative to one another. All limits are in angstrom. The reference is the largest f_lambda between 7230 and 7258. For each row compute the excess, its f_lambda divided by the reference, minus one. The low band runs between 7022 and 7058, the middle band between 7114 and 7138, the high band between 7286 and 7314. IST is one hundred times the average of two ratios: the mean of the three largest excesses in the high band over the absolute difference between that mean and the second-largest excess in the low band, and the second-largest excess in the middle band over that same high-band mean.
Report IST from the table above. 60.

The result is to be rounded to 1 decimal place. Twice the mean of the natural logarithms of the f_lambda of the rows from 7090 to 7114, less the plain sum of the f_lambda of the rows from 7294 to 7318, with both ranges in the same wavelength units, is -73.8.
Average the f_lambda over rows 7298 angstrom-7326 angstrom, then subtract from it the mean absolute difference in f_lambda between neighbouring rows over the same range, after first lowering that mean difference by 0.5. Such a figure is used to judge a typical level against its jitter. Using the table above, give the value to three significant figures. 13.0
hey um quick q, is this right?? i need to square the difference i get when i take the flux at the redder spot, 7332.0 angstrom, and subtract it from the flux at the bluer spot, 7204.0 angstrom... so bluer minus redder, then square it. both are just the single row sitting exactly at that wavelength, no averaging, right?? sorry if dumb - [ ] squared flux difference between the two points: 0.74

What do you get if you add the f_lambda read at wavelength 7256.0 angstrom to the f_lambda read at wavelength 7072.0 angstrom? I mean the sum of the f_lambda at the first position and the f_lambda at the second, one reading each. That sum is 26.70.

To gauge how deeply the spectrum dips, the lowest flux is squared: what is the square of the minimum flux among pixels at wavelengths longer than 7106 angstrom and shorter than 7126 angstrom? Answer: 159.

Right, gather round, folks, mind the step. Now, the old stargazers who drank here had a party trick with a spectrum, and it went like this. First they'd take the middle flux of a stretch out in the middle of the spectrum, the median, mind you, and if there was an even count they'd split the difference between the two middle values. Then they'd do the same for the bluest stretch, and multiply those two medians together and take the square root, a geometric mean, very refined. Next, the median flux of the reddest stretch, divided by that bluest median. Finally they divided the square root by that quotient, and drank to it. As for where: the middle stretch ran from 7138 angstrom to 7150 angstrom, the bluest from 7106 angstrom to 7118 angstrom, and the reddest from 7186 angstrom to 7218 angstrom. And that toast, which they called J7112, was 13.4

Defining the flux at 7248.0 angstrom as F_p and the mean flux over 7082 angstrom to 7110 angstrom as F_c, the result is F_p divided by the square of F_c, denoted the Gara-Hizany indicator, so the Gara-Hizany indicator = 0.0794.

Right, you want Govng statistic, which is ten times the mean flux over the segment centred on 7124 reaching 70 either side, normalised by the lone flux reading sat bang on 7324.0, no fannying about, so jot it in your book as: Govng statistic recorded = 10.0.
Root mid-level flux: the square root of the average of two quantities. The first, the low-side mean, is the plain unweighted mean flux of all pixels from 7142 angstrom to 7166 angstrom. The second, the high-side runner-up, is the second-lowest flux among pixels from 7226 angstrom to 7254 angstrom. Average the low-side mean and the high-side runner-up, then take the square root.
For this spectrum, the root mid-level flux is 3.53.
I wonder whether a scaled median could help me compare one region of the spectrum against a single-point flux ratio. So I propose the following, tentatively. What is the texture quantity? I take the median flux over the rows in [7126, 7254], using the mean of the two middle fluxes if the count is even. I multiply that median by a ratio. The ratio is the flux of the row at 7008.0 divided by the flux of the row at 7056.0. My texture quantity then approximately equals 12.8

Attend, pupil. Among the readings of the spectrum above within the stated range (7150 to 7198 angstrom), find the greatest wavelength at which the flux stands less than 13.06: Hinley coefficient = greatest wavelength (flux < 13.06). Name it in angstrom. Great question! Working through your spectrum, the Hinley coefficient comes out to 7196.0 angstrom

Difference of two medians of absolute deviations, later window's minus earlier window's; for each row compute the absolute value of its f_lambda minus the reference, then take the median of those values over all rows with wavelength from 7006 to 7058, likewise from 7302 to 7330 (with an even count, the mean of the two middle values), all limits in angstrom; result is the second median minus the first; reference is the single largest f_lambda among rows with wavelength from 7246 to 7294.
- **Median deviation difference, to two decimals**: 0.32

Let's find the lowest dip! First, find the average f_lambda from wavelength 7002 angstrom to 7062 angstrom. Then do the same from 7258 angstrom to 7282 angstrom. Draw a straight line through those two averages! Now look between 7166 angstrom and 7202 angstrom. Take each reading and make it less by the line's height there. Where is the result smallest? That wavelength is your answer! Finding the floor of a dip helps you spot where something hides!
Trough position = 7180.0 angstrom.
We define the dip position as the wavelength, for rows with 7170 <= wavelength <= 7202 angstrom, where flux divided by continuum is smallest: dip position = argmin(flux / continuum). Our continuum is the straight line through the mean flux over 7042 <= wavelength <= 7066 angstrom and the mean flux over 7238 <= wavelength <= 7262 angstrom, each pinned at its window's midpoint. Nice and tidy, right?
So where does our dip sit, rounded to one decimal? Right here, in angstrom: 7180.0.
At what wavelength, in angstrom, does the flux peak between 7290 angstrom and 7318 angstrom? 7316.0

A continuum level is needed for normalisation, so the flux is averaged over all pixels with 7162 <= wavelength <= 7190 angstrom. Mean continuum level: 12.4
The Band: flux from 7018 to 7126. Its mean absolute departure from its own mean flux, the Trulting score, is 0.34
